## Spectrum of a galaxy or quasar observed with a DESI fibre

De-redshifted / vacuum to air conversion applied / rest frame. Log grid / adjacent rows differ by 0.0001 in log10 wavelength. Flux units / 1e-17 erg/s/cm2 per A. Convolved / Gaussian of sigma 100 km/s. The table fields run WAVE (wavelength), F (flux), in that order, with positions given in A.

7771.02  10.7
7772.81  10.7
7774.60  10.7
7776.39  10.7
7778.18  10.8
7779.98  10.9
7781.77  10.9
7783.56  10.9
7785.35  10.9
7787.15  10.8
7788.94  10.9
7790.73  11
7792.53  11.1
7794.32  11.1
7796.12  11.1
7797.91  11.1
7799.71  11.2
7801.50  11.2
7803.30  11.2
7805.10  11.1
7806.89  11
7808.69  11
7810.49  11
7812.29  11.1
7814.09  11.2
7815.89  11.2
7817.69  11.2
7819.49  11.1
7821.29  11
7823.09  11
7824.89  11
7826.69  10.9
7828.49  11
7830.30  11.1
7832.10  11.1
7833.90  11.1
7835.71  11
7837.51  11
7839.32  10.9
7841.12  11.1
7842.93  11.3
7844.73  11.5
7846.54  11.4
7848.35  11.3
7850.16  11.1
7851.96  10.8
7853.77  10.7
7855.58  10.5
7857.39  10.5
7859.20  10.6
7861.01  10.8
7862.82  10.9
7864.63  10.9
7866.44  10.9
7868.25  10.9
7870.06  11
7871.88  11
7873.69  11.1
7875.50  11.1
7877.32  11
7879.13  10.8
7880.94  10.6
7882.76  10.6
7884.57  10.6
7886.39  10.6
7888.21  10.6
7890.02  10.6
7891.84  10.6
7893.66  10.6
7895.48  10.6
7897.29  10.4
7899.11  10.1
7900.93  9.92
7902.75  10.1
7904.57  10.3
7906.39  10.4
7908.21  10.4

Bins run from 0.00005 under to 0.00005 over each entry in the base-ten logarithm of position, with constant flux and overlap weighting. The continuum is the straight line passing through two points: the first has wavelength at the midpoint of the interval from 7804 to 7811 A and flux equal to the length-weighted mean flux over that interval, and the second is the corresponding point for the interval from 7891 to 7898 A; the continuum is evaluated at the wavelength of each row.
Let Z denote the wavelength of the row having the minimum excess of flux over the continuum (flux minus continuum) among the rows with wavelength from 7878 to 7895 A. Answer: 7880.94 A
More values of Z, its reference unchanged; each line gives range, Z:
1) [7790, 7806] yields 7790.73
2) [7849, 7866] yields 7855.58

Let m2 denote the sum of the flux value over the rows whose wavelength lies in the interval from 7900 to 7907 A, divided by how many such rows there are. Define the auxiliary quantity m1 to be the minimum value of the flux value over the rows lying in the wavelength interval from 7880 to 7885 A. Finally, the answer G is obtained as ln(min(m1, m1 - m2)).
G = -0.87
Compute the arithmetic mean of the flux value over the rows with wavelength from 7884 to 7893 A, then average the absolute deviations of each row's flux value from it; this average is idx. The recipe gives 0.000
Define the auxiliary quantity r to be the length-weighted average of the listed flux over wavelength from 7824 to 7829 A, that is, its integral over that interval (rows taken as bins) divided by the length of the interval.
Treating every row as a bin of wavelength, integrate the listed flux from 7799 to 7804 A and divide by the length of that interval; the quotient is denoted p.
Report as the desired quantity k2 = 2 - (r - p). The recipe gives 2.23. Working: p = 11.2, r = 11.0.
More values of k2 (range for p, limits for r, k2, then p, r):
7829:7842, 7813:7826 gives 1.94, 11.0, 11.1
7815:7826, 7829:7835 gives 2.01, 11.1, 11.1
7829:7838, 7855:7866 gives 2.34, 11.1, 10.7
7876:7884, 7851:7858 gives 2.12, 10.8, 10.6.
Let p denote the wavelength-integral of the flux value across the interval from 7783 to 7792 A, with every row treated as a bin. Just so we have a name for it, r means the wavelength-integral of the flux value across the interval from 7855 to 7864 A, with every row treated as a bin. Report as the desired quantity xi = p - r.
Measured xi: 2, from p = 98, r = 96.1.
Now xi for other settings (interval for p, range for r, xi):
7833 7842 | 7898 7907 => 8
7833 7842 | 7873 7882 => 1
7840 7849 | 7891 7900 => 8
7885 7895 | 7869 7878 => 7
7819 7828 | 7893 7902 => 6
